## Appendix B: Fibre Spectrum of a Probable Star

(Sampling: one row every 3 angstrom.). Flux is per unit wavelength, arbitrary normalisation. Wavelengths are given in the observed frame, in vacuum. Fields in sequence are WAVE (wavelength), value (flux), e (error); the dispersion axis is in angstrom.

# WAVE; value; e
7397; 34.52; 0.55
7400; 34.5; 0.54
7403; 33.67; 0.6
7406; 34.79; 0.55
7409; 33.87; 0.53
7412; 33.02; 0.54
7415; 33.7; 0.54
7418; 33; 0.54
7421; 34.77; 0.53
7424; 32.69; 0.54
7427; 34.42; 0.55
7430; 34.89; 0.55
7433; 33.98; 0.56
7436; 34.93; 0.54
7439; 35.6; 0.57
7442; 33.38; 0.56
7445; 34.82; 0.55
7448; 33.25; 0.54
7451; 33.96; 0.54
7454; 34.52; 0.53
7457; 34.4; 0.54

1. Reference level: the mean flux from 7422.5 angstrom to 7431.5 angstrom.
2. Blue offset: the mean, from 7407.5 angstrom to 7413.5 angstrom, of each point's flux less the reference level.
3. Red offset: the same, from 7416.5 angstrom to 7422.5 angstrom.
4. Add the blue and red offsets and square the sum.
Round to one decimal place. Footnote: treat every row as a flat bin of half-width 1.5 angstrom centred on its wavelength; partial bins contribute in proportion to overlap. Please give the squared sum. 0.4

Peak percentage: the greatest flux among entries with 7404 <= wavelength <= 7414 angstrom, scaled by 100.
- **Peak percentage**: 3479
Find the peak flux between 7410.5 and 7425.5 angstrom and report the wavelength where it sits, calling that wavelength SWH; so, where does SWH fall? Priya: 7421 angstrom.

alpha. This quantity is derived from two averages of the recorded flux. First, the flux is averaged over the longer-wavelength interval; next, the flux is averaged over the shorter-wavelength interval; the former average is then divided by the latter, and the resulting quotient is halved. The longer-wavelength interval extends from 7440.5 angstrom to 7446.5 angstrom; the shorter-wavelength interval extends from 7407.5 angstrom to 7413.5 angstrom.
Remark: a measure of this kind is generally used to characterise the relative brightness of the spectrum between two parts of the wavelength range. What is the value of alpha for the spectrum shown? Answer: 0.510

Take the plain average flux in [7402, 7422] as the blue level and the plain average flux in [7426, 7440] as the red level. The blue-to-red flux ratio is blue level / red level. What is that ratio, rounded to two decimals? 0.97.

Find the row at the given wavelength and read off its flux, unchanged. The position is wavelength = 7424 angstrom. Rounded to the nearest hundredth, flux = 32.69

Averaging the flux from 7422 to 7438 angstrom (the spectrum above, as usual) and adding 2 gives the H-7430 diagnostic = 36.2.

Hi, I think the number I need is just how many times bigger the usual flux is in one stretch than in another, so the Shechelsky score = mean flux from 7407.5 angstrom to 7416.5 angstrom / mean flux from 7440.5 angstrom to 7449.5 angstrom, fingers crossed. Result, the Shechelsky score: 0.99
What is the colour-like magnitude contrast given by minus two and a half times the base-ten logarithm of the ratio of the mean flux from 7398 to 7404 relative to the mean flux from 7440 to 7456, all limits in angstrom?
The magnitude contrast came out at -0.003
